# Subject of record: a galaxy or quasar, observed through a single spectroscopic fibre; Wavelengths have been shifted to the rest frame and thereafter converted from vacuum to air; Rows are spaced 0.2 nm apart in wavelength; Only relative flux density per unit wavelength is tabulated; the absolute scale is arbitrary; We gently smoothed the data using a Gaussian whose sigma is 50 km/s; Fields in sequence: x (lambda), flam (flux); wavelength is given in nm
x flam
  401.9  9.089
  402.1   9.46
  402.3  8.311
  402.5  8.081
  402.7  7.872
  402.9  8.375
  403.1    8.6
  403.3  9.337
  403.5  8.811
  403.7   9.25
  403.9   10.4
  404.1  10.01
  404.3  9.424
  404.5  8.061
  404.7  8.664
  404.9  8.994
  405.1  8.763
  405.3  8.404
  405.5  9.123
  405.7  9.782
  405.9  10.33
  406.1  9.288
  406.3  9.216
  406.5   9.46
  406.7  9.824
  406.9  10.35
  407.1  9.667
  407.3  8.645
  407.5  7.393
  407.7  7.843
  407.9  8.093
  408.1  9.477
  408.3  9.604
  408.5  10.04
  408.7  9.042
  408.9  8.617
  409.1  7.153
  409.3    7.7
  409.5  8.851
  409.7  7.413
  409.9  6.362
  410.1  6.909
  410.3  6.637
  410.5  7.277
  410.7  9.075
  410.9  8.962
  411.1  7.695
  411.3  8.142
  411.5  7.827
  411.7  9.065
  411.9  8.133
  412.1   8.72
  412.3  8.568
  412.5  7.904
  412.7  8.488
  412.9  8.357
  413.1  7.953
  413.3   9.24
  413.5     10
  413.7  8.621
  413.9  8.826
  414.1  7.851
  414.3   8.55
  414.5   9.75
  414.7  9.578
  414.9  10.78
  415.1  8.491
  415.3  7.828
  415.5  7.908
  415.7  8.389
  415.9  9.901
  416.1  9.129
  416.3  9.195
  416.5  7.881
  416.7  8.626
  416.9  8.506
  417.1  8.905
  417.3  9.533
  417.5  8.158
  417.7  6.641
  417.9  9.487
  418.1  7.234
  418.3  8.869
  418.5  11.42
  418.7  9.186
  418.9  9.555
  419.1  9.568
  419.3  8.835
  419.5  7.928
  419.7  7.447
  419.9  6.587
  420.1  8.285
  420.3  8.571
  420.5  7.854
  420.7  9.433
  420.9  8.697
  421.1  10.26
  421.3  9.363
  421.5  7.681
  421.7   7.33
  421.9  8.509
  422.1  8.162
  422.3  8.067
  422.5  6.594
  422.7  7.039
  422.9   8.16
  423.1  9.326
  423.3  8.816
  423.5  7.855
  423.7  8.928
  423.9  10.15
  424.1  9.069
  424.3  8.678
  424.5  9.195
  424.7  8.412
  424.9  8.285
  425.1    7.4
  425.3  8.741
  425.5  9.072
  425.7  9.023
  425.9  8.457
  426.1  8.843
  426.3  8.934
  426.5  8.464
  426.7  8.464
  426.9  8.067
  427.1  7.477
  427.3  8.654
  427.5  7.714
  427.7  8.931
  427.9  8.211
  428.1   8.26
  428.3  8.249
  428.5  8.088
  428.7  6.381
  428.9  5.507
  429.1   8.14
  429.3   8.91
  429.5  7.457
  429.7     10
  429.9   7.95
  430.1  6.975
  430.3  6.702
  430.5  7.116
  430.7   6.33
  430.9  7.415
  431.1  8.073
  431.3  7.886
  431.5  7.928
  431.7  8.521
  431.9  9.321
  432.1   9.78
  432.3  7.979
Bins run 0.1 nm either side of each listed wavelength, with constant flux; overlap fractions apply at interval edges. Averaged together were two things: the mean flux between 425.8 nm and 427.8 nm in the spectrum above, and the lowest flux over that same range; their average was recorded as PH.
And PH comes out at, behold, 7.94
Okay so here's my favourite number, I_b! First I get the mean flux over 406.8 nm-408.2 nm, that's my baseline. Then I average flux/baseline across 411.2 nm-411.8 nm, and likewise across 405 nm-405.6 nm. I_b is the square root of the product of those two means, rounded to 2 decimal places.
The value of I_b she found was 0.97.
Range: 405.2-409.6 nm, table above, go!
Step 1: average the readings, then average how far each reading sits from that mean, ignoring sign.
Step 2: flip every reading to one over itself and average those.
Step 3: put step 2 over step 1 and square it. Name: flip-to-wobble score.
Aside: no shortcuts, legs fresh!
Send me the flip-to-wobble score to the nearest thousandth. 0.022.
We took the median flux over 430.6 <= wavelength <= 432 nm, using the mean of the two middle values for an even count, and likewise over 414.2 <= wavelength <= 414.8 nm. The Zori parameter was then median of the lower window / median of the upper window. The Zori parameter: 1.21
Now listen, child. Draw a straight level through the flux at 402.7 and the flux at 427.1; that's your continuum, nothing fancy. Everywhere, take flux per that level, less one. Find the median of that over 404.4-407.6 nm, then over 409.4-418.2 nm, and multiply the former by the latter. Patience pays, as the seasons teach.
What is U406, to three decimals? 0.019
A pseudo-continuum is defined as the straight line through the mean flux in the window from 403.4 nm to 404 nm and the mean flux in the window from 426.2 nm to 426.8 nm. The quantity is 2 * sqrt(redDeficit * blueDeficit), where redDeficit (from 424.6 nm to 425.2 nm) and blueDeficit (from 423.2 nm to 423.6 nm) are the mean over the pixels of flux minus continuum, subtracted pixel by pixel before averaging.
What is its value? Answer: 1.0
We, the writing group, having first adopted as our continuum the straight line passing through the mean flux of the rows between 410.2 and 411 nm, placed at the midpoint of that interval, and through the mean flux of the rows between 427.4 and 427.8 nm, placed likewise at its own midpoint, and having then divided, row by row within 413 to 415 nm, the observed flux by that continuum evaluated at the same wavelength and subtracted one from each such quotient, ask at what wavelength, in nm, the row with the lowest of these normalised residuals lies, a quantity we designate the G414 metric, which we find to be 414.1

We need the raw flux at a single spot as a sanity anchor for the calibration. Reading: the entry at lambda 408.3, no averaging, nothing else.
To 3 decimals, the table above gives 9.604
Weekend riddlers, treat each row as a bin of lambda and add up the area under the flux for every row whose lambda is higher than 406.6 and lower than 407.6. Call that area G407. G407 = 9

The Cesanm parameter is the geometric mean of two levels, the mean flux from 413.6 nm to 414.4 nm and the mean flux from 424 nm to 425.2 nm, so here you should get 8.5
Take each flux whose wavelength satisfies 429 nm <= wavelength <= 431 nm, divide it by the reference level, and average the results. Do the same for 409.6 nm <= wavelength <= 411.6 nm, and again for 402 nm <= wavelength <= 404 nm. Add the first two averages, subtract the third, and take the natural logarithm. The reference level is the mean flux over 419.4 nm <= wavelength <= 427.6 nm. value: -0.26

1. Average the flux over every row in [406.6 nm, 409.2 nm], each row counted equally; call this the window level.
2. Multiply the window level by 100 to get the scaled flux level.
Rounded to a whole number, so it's 890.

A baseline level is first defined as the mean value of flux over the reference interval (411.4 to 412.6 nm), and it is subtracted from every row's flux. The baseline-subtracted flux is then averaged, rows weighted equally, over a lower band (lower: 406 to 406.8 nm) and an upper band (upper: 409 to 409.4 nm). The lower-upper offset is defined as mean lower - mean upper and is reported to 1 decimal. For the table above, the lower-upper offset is 2.0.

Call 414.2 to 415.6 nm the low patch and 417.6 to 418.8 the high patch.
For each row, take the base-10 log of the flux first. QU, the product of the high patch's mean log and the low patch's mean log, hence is 0.892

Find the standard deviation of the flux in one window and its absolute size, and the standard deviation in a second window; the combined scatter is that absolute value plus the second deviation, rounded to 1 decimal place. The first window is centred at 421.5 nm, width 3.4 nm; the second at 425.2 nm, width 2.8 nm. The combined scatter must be 1.6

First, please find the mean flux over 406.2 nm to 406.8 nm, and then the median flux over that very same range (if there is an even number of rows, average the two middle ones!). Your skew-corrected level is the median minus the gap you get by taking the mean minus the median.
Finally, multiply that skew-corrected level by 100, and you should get 942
